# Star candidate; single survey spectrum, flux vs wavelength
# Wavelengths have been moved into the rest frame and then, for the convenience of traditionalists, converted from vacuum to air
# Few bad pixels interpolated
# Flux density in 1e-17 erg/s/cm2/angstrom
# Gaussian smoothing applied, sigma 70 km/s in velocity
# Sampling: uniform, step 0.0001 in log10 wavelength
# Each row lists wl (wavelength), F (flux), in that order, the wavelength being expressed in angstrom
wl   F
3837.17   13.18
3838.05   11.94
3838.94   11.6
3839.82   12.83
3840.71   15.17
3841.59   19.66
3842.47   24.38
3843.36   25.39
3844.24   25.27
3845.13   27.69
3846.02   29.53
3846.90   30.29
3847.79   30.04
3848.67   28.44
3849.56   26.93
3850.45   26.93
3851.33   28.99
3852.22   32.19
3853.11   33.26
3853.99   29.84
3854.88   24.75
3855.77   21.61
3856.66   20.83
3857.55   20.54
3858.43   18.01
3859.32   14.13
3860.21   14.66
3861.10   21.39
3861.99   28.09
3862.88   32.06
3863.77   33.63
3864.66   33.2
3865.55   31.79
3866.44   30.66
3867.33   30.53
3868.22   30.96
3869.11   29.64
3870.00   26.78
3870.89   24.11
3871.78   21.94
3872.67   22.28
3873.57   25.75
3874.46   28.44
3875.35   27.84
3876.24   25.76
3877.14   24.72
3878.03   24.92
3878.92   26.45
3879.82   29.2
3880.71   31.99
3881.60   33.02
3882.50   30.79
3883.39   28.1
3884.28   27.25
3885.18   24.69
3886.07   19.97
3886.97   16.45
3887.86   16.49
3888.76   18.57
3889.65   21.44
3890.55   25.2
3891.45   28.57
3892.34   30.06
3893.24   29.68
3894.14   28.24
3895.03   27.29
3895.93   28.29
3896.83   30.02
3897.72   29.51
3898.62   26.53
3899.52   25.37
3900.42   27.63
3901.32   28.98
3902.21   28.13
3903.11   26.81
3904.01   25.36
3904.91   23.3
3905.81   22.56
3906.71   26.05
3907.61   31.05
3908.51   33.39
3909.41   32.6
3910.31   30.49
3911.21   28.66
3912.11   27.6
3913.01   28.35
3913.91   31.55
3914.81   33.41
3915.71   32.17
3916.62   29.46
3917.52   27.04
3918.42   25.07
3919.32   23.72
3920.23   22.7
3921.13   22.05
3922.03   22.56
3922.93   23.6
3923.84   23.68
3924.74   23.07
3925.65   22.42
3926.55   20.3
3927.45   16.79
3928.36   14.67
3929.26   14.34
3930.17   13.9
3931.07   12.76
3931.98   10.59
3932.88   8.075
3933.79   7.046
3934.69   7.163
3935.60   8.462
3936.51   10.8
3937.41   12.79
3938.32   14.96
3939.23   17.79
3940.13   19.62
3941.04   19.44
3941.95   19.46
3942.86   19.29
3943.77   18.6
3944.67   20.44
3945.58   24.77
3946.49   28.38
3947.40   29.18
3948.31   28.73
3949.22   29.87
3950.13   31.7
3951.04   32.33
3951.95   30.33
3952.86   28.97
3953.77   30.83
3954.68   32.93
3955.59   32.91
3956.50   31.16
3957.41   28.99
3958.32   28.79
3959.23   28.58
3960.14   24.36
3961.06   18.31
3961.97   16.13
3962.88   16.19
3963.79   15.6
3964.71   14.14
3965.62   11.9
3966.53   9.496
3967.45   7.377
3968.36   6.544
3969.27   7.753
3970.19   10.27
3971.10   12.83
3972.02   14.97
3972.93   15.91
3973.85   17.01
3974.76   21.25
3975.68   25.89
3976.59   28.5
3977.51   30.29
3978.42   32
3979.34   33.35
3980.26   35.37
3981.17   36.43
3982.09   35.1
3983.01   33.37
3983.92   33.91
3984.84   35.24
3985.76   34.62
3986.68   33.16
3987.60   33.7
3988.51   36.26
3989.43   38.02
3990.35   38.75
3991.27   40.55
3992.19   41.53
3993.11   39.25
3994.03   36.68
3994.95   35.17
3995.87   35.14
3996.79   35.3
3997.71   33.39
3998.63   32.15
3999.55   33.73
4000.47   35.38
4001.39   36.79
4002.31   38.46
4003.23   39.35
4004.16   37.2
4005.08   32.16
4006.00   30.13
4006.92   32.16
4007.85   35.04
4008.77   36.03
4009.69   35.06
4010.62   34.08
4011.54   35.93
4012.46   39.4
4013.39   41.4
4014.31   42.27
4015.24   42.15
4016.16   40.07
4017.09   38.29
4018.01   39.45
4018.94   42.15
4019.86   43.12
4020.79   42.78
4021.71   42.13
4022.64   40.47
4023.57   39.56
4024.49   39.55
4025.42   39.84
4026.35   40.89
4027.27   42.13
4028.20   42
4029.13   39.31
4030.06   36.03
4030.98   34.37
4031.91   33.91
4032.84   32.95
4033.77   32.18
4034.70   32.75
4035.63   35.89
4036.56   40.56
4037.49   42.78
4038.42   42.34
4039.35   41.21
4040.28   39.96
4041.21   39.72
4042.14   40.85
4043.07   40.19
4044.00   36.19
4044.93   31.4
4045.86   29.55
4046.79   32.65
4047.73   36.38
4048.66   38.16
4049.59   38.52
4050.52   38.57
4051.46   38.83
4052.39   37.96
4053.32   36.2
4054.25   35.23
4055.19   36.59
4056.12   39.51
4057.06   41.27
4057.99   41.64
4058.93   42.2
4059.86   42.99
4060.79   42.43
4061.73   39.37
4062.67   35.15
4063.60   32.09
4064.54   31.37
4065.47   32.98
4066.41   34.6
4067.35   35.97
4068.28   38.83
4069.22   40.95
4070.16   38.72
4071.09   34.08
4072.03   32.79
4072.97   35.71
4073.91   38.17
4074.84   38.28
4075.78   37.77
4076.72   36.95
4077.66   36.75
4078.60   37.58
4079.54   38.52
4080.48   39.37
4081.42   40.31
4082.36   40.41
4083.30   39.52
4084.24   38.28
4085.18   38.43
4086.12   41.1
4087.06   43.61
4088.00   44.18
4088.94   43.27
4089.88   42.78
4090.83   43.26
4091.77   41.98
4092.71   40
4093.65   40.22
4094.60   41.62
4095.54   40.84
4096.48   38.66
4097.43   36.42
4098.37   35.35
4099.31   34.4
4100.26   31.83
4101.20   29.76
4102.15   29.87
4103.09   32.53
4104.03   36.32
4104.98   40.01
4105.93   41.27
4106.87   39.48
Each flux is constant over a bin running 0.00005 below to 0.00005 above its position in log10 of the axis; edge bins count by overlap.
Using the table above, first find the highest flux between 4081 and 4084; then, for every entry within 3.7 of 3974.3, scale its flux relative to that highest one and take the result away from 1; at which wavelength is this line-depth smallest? 3977.51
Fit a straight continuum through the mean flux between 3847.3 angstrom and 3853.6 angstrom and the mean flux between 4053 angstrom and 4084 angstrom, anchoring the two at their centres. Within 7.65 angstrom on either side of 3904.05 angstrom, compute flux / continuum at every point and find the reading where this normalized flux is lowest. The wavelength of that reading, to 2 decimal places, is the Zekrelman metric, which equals 3905.81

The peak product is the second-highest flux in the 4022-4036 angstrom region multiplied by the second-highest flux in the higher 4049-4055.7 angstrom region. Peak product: 1620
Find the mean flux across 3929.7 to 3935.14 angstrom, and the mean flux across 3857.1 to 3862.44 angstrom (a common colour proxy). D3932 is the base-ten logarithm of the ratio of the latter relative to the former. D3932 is 0.29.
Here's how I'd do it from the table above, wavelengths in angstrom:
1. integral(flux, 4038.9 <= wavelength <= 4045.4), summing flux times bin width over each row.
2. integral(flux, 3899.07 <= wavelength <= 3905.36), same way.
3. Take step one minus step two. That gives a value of 84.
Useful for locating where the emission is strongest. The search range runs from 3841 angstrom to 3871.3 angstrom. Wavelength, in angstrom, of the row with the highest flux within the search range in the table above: 3863.77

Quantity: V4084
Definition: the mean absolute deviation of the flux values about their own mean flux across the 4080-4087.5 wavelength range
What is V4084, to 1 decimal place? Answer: 1.2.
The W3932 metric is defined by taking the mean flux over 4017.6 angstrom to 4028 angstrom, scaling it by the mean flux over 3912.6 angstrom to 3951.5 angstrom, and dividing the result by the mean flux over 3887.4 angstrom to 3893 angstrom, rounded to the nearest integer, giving 37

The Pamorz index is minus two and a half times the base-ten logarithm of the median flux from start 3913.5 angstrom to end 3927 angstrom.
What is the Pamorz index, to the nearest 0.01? -3.44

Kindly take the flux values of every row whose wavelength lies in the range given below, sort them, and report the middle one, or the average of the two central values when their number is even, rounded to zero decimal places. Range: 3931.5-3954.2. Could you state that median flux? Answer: 19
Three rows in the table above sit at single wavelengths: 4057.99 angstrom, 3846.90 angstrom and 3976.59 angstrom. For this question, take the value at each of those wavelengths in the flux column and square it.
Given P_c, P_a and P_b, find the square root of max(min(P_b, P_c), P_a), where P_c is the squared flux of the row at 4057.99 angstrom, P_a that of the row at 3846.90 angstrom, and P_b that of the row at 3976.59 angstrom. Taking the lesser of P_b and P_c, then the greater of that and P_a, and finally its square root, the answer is 30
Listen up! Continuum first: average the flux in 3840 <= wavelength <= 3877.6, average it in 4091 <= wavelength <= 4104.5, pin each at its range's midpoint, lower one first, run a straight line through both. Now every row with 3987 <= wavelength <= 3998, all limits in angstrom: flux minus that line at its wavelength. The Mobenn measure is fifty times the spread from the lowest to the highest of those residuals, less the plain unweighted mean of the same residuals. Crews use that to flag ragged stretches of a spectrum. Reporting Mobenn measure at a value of 414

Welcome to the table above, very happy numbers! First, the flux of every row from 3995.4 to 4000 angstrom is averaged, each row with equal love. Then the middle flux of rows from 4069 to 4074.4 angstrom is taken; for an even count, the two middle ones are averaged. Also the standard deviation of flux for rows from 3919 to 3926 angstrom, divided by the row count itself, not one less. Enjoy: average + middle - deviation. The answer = 70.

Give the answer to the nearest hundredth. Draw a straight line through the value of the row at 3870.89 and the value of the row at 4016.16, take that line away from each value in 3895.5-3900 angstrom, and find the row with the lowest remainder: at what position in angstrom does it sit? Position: 3899.52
